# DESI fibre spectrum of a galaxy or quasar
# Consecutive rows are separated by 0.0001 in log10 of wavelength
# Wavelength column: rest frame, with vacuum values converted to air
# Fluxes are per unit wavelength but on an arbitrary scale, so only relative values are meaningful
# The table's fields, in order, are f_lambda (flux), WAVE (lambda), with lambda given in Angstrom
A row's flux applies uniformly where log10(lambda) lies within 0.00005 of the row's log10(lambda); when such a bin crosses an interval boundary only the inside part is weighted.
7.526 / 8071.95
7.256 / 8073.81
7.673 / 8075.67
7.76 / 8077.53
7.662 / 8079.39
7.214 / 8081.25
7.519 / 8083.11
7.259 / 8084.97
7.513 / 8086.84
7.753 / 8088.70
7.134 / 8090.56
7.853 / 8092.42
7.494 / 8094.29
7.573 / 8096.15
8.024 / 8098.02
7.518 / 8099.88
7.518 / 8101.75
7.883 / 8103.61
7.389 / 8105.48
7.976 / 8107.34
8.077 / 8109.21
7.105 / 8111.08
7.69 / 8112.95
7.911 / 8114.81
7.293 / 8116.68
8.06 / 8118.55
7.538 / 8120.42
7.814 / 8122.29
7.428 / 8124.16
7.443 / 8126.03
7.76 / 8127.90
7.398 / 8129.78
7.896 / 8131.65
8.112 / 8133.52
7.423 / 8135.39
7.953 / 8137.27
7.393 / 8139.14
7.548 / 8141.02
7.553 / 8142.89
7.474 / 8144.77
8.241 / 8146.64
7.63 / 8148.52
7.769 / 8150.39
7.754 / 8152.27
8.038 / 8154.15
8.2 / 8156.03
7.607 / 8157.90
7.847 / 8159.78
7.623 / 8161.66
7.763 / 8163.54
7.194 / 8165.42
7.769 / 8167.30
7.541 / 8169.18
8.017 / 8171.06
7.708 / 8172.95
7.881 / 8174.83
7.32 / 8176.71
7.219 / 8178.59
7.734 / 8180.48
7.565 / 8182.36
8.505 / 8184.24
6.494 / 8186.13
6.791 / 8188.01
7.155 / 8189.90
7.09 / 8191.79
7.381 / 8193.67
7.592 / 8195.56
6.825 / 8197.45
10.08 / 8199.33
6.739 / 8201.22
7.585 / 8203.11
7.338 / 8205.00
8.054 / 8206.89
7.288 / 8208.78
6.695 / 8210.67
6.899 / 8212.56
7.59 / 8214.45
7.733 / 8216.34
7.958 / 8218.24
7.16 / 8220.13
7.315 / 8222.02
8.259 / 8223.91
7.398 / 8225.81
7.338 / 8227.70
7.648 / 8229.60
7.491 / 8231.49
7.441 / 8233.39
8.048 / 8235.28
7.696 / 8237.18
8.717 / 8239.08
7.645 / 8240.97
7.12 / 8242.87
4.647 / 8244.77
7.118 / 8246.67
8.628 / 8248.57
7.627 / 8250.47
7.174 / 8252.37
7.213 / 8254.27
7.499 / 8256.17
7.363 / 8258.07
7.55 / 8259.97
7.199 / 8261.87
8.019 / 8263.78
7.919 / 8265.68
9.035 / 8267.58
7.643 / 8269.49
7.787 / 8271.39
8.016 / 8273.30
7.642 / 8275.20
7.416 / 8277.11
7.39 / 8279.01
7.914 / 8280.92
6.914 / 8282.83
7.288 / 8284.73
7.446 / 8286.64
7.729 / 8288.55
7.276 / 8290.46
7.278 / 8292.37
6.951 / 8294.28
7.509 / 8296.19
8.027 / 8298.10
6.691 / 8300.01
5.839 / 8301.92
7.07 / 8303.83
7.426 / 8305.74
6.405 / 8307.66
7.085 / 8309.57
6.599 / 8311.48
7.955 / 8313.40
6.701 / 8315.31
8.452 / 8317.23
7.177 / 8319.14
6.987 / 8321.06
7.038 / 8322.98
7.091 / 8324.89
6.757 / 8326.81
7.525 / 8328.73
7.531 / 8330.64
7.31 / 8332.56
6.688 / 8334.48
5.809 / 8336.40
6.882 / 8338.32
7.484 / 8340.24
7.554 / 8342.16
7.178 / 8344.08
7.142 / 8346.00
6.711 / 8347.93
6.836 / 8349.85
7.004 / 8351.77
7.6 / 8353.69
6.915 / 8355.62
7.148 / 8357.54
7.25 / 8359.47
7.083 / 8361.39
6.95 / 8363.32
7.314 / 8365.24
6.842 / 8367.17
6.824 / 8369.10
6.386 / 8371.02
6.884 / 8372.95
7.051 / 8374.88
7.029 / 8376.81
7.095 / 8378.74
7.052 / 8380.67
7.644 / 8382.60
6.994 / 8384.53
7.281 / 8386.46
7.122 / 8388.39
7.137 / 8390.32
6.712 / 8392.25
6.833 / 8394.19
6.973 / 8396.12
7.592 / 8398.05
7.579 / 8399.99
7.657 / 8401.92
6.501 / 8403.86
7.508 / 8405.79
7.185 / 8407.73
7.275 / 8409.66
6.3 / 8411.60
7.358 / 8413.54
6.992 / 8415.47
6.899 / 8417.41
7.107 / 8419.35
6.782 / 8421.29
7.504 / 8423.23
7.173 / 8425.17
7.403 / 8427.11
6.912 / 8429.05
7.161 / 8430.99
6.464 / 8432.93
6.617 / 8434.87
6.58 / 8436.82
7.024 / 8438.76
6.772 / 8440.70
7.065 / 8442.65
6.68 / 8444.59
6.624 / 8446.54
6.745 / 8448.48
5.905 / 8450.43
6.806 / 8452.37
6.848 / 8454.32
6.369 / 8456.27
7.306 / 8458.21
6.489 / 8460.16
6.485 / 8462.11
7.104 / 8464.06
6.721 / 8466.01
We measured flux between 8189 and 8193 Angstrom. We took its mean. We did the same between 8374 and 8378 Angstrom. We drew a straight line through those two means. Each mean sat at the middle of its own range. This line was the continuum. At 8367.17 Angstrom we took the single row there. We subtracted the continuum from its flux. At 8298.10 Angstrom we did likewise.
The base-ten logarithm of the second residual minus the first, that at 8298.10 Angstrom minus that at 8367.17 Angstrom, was 0.06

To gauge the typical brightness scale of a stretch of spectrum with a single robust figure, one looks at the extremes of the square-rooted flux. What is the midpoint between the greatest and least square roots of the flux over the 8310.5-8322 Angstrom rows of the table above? 2.74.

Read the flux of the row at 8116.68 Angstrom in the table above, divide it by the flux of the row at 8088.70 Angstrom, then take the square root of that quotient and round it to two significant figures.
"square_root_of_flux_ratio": 0.97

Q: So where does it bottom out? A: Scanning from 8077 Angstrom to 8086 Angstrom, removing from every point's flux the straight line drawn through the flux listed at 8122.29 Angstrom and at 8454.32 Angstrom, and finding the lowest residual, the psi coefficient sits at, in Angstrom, 8081.25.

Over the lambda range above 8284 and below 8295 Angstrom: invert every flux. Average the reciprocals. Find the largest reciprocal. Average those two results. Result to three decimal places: 0.140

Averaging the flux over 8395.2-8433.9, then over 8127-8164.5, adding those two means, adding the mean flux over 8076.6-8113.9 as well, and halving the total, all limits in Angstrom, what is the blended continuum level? 11.2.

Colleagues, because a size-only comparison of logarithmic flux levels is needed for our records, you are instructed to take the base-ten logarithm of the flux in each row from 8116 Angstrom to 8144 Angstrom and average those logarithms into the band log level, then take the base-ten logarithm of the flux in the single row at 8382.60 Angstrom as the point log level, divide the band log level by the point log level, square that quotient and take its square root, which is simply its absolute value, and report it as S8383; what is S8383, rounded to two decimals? 1.00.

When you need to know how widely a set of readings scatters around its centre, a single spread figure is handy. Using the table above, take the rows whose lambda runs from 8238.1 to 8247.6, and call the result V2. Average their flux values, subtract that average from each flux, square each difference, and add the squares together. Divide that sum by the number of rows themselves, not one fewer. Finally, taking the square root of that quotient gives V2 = 1.3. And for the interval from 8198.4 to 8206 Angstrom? 1.3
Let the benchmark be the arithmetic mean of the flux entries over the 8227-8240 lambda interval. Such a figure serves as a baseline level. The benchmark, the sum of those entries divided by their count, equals 7.77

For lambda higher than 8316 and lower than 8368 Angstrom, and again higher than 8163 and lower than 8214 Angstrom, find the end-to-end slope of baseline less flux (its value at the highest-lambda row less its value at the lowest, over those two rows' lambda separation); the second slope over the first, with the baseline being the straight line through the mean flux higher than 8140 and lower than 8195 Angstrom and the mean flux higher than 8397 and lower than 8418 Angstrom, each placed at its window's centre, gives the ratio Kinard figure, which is 0.52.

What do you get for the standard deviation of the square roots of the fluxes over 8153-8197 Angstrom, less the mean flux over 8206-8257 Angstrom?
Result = -7.38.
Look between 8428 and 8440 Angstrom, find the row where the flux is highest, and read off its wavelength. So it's 8430.99 Angstrom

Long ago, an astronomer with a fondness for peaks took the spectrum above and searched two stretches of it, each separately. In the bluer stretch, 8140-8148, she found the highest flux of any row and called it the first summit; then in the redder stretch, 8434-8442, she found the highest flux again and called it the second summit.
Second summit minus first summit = -1.2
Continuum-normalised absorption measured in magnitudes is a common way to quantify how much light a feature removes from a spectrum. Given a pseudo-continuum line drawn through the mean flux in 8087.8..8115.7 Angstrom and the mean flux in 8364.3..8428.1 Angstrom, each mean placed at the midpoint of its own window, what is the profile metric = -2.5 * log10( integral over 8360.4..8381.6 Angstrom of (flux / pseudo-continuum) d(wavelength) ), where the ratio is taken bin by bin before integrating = -3.29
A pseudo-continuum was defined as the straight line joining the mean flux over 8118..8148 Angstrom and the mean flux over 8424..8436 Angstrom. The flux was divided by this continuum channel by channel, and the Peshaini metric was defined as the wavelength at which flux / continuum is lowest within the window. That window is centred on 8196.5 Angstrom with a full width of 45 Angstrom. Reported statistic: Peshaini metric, 8186.13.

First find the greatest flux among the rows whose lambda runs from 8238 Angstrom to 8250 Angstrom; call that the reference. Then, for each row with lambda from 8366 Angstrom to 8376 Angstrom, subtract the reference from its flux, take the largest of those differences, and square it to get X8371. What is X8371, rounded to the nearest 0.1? 2.8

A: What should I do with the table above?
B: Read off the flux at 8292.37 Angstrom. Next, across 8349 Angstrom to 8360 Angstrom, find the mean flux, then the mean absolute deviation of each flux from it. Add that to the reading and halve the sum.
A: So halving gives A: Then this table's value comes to 3.74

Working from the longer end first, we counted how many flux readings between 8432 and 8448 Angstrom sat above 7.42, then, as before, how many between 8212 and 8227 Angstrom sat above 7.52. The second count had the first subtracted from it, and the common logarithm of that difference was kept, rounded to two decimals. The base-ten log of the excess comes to 0.60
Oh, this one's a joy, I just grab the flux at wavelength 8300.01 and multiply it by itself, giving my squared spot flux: 45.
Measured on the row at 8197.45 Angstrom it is 47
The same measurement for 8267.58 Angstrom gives 82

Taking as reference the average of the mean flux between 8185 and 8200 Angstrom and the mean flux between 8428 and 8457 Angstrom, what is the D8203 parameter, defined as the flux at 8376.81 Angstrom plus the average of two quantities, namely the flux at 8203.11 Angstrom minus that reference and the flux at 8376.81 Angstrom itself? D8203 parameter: 10.8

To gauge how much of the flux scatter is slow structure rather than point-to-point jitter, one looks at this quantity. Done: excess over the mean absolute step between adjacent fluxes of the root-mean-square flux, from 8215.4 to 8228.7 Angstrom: 7.10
